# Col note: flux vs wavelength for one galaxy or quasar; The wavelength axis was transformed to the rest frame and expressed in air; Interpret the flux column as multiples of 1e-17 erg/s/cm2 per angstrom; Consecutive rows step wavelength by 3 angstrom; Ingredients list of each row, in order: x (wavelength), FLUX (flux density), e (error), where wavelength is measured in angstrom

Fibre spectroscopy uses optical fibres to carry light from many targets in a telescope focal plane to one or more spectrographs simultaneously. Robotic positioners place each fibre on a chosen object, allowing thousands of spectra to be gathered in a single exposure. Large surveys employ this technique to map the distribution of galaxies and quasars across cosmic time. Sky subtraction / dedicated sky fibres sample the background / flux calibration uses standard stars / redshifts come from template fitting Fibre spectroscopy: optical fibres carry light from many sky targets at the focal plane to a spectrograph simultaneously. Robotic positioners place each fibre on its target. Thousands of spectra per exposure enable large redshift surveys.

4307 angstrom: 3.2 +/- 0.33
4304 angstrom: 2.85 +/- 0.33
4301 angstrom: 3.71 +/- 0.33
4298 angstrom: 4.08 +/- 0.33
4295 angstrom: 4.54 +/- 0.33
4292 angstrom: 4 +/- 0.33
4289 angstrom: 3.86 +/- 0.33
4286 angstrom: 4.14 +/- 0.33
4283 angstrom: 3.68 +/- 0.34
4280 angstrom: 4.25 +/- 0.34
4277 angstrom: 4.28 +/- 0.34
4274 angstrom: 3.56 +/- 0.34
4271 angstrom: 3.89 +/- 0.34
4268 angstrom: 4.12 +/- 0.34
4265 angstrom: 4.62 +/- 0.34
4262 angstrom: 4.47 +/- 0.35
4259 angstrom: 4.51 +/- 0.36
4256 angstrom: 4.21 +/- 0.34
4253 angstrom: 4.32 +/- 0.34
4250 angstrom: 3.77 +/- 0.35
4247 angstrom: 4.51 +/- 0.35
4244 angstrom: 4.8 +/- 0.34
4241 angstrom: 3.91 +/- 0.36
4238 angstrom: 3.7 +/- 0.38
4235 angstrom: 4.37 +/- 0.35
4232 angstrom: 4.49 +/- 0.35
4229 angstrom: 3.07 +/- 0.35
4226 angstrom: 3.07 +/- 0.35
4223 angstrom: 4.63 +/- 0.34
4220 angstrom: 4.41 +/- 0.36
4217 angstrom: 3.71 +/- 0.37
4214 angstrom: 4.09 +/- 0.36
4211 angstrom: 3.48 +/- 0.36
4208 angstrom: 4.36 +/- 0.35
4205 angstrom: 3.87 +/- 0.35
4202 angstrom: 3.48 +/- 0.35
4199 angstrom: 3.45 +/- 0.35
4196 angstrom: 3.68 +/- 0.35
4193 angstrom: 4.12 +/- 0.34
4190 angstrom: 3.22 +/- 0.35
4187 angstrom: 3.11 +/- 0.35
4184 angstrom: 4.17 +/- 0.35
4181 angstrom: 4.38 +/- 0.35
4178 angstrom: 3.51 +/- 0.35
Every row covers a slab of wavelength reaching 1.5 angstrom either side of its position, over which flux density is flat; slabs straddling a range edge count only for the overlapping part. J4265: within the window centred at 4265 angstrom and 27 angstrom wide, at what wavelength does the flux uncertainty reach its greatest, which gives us 4259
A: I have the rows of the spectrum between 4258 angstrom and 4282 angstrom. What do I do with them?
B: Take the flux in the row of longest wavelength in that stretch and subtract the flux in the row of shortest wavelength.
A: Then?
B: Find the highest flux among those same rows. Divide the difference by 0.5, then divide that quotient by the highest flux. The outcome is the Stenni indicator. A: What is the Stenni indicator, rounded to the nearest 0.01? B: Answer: -0.11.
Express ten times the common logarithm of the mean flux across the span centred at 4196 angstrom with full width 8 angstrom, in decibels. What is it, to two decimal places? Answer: 5.74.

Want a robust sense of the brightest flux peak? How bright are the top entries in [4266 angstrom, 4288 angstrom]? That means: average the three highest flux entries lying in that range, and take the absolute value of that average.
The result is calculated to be 4.22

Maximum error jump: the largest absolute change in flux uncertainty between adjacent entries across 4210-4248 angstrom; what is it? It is 0.030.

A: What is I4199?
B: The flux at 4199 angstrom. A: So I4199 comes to 3.45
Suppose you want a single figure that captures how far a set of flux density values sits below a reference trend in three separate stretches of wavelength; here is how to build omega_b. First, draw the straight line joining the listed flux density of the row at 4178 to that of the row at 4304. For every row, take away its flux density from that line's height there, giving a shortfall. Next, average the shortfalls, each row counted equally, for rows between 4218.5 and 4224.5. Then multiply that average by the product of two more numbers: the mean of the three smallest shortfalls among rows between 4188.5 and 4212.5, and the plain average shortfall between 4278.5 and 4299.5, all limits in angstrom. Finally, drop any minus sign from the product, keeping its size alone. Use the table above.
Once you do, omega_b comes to 1.04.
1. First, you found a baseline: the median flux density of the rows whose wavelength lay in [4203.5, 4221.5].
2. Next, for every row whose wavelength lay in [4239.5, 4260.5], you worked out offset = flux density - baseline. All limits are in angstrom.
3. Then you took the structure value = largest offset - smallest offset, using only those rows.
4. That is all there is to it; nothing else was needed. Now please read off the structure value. 1.0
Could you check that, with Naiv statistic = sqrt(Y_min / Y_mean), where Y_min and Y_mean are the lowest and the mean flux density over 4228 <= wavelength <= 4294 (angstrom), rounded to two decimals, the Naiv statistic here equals 0.86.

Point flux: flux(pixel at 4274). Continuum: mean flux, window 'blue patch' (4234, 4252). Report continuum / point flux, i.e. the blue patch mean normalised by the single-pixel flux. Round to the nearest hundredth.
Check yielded 1.17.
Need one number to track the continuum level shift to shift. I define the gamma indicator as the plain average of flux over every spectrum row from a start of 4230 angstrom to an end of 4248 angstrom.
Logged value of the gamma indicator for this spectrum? 4.3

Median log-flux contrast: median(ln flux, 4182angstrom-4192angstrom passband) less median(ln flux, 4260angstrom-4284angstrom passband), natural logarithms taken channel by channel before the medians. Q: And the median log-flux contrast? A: -0.26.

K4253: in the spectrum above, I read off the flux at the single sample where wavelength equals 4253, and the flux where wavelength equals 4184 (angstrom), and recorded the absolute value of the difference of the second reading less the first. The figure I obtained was 0.15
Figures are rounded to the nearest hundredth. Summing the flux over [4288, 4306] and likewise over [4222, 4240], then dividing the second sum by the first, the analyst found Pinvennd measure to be 1.01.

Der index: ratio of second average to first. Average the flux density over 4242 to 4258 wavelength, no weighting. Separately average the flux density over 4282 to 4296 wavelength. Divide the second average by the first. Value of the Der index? 0.94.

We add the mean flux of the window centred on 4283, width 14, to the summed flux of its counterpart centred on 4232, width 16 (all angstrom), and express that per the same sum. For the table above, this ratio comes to 1.216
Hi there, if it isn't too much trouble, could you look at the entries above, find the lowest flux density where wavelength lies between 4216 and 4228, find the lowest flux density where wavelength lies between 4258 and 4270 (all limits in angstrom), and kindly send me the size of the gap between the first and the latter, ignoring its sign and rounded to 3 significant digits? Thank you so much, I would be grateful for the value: 1.05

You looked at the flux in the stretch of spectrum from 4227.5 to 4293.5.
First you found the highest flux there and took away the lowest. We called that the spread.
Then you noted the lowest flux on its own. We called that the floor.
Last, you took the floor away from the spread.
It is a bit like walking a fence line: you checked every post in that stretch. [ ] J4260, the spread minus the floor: -1.3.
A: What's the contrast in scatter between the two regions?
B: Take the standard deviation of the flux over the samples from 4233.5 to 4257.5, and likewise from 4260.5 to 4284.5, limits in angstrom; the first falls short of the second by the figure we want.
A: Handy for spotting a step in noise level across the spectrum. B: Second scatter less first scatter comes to -0.01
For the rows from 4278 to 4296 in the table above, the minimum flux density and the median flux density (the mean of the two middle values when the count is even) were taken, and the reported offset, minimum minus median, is -0.4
